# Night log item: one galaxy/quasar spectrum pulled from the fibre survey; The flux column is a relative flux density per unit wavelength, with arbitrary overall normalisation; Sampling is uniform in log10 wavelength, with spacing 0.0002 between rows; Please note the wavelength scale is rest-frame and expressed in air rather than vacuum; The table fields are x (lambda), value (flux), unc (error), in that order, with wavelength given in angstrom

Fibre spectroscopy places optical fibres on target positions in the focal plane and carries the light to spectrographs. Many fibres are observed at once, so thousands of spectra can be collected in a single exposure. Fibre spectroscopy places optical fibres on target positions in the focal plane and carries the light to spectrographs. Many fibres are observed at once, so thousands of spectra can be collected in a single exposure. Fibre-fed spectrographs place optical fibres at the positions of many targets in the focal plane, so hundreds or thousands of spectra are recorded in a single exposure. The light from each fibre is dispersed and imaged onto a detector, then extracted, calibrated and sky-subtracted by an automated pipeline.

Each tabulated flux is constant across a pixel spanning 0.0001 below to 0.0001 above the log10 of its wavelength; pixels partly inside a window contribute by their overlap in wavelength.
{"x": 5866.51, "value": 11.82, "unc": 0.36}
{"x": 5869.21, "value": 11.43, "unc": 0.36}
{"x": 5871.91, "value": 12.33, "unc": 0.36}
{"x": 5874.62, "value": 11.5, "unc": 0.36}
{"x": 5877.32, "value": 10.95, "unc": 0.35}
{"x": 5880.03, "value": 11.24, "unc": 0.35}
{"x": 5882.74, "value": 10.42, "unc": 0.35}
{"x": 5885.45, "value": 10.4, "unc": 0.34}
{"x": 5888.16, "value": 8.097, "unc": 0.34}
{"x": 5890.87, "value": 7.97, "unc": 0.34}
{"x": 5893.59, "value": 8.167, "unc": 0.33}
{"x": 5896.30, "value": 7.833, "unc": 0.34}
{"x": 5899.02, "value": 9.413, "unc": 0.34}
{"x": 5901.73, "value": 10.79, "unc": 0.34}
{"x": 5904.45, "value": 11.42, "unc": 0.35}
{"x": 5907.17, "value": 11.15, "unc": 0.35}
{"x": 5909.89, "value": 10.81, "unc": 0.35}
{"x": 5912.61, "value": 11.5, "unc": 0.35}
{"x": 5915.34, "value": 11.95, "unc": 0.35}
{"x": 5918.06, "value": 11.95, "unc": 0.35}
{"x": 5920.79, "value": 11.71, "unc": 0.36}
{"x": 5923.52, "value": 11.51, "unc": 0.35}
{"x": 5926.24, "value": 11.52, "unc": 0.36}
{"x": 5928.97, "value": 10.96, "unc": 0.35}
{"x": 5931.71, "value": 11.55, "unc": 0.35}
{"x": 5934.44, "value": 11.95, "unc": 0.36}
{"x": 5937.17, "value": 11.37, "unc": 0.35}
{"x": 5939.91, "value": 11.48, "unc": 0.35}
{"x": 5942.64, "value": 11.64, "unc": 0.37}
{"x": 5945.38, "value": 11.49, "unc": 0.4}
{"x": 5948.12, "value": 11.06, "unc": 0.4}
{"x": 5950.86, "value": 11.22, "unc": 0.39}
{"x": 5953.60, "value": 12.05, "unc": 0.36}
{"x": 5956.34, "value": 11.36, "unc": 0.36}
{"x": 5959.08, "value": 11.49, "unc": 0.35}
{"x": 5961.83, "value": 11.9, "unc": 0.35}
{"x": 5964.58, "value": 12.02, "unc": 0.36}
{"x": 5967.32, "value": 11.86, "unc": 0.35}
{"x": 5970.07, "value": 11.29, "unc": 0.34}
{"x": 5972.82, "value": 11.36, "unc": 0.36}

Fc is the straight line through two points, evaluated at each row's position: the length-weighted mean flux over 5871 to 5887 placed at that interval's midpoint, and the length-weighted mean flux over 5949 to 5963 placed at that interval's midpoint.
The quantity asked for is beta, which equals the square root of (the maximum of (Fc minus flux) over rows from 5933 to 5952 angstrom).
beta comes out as 0.69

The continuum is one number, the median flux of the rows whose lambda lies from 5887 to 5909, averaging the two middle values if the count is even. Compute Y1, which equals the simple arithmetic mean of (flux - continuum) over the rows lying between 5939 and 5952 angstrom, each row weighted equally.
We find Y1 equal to 2.59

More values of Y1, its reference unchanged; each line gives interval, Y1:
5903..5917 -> 2.58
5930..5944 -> 2.81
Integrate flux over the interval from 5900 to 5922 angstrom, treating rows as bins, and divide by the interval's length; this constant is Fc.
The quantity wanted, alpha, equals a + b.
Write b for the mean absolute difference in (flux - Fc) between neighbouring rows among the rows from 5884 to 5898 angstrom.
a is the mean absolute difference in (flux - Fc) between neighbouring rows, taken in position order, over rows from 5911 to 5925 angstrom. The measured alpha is 0.96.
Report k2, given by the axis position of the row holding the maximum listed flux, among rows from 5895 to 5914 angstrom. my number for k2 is 5912.61 angstrom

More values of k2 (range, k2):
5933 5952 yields 5934.44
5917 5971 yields 5953.60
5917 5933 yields 5918.06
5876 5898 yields 5880.03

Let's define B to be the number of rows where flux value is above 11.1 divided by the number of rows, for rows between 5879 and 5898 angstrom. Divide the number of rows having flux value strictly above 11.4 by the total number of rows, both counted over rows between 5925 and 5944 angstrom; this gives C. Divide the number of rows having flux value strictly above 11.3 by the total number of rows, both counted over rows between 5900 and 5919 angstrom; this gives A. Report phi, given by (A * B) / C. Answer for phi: 0.11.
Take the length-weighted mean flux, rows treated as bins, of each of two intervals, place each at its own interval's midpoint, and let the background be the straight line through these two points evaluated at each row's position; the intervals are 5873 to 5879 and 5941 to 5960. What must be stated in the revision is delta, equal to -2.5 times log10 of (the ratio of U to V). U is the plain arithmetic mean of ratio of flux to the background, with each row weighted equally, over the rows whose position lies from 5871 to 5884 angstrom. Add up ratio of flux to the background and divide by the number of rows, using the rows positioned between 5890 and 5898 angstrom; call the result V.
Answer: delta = -0.38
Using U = 1.00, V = 0.71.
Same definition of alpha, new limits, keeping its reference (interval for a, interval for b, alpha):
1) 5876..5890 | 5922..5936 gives 1.25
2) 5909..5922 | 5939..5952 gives 0.57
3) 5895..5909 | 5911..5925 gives 1.19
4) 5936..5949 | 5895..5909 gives 1.18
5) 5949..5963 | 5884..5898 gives 1.26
